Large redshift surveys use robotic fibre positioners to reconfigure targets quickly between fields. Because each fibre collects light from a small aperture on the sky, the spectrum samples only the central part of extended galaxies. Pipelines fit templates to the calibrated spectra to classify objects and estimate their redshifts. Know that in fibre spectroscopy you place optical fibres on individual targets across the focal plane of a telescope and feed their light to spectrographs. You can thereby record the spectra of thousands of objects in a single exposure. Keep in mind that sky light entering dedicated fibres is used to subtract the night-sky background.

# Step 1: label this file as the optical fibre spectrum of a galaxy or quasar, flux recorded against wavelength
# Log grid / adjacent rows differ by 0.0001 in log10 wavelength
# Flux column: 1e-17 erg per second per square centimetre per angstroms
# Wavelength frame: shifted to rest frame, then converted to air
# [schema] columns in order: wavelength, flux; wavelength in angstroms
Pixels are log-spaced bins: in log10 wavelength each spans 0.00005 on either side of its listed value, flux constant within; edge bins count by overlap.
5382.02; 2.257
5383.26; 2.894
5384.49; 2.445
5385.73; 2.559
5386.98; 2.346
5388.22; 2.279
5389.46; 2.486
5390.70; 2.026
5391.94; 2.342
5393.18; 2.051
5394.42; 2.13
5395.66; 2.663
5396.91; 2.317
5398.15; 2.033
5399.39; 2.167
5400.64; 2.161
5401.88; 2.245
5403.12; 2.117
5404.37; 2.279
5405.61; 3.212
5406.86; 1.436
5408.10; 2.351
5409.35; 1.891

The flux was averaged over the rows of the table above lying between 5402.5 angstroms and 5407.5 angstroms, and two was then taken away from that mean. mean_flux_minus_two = 0.26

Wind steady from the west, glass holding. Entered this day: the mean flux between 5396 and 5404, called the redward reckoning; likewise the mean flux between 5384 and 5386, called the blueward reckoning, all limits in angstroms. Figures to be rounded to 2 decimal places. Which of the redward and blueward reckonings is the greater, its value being 2.50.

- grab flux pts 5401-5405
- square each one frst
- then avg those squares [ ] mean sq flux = 4.9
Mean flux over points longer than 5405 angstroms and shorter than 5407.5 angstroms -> 2.32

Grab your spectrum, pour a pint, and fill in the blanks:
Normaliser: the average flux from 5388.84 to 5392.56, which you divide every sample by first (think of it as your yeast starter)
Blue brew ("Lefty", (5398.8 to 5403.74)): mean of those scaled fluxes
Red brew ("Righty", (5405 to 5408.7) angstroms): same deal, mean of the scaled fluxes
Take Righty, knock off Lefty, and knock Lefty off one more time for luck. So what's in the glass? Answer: -0.9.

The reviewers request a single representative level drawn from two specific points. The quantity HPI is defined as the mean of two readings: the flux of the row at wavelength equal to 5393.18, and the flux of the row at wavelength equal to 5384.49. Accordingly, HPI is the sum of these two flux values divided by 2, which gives 2.25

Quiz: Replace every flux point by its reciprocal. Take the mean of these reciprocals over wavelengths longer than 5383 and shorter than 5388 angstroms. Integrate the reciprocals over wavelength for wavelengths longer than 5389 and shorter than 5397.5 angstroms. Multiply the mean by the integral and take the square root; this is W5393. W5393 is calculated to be 1.2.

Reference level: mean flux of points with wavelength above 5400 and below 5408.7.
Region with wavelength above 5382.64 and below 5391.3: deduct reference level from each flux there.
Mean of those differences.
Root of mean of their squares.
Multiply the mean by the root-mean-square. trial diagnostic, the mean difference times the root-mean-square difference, 0.054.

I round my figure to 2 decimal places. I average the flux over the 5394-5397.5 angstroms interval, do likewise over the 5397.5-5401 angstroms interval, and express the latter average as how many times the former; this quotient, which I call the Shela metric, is 0.89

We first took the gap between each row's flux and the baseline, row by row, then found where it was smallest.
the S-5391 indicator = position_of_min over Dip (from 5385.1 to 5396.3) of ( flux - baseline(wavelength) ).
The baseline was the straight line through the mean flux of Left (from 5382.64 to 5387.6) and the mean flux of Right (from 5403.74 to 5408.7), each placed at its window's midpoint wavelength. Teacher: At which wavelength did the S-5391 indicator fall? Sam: 5390.70 angstroms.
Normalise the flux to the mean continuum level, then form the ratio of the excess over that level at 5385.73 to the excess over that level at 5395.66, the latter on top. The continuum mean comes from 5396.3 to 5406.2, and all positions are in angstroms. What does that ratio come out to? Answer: 1.4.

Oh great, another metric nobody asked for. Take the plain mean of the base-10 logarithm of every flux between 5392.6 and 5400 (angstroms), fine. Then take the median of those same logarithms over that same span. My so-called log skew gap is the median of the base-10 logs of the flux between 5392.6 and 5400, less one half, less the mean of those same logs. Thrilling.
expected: -0.514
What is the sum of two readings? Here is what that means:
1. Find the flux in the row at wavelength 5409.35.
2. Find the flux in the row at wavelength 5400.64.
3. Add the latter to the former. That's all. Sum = 4.05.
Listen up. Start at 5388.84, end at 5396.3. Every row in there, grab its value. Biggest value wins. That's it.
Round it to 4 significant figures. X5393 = 2.663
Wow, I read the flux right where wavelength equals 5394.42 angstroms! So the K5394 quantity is 2.13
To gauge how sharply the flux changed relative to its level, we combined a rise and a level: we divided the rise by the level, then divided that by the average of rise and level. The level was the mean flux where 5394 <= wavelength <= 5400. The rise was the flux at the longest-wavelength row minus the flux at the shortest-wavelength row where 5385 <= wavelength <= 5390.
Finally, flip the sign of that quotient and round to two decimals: 0.03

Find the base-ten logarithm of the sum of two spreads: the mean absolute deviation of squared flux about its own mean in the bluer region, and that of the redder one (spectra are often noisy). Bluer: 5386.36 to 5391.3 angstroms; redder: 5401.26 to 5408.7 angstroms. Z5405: 0.35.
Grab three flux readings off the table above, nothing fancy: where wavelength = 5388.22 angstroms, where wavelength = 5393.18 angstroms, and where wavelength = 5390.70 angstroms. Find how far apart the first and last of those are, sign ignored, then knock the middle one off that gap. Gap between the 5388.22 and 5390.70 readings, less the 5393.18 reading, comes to -1.8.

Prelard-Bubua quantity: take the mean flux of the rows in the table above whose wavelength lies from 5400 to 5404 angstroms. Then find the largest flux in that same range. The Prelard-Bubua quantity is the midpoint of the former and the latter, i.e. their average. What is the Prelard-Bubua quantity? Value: 2.2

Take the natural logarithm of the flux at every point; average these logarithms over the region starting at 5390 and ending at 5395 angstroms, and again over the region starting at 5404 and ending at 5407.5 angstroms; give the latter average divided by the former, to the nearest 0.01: 1.03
